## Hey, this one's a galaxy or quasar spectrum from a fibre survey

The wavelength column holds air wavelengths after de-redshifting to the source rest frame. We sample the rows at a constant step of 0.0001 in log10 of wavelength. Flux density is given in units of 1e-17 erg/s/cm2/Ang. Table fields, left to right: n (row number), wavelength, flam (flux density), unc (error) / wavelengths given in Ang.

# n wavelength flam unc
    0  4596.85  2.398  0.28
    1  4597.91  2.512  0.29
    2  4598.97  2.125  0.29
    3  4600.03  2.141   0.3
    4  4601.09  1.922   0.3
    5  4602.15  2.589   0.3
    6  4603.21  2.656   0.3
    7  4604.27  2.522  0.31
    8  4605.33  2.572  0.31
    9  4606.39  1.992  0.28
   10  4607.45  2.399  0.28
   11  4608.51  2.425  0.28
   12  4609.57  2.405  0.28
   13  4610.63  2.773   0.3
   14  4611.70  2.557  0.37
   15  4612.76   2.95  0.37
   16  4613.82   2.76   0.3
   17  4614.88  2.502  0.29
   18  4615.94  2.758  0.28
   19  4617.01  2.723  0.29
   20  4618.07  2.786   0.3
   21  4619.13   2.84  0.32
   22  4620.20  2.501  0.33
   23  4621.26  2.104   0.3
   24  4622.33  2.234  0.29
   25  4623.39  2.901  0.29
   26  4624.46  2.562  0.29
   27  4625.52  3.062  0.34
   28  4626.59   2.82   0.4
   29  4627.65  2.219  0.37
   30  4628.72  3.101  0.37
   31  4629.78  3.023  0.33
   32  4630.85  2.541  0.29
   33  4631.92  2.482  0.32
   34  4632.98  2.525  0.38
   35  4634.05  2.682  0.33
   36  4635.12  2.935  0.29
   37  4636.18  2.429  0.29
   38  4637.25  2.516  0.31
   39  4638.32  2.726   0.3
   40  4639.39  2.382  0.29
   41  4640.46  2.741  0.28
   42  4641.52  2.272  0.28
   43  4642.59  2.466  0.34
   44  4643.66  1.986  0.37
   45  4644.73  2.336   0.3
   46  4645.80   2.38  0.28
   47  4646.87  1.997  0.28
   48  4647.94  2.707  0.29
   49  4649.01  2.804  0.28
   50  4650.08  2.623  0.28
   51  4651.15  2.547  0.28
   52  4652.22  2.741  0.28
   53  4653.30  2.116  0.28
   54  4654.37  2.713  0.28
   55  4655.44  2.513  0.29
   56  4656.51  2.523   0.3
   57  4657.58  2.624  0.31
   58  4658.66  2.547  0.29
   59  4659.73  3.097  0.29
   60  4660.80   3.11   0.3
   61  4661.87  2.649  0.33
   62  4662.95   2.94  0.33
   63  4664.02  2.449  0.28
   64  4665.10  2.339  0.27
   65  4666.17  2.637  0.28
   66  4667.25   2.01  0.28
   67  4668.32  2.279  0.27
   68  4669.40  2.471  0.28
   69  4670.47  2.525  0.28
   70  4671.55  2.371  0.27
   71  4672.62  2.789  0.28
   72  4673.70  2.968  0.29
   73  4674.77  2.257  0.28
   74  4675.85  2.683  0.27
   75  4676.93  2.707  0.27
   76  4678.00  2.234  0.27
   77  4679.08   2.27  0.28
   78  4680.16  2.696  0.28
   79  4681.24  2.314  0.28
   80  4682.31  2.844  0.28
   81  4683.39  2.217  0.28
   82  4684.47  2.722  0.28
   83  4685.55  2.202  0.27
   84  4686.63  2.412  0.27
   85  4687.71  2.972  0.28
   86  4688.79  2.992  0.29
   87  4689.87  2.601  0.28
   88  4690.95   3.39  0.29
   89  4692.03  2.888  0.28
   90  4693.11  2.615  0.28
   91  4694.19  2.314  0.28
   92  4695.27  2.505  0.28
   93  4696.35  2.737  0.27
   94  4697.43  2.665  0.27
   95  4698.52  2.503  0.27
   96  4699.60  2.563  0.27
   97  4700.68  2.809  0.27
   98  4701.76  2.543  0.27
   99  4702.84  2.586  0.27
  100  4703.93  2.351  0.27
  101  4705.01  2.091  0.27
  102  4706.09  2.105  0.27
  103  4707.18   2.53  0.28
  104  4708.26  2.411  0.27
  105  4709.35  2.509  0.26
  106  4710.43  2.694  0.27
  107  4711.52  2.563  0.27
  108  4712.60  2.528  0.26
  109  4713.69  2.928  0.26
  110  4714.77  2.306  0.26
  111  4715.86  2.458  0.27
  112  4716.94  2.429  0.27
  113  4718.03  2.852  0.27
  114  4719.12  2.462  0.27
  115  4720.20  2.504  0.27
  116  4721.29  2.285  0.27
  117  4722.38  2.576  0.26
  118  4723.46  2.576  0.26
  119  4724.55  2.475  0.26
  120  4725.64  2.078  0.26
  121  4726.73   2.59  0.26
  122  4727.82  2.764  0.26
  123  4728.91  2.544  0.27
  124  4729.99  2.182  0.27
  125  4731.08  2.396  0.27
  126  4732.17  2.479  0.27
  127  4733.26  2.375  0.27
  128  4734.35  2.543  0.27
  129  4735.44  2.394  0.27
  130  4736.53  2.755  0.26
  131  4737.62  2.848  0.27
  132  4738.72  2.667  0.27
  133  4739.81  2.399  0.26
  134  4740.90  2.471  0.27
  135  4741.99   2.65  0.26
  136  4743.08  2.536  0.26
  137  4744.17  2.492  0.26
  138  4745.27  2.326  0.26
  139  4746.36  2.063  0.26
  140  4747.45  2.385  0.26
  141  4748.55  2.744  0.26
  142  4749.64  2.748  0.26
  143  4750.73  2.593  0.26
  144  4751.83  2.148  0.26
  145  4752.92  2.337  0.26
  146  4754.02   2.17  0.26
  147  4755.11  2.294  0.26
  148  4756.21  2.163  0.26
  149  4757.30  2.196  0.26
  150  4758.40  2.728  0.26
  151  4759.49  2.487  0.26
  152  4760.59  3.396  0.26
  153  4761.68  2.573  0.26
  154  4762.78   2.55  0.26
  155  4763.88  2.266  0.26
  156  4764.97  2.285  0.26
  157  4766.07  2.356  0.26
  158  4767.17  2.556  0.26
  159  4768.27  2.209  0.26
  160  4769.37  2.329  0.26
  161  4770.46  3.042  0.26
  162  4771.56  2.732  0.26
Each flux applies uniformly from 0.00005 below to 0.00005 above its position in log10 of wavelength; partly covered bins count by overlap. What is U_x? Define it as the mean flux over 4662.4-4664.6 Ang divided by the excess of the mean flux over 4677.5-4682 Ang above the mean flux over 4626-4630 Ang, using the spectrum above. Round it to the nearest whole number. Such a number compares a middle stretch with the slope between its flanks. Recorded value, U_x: -7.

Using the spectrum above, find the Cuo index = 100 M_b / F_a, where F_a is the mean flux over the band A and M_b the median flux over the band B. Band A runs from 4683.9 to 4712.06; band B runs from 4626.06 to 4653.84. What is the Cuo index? 98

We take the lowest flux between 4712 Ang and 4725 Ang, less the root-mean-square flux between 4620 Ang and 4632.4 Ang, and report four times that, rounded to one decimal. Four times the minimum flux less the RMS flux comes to -1.5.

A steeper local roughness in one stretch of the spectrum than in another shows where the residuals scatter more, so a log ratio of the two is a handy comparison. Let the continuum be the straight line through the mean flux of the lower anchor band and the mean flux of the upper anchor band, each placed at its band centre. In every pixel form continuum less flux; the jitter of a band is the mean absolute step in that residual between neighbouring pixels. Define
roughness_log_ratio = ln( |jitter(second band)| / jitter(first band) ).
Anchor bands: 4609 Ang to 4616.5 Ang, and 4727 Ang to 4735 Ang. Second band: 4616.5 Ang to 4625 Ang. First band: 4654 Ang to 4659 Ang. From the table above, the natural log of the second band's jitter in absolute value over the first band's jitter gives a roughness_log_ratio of 1.1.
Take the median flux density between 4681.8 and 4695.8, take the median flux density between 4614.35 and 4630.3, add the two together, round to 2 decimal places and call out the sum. 5.37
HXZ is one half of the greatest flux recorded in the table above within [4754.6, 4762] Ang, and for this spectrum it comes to 1.70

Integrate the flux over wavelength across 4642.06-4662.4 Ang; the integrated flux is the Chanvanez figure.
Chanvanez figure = 51.9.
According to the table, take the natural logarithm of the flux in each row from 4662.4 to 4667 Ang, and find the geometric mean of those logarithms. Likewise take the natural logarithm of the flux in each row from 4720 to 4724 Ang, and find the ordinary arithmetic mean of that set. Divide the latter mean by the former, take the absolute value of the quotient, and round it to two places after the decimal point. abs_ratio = 0.96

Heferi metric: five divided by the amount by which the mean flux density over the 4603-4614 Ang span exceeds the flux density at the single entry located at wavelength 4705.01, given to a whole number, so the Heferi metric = 11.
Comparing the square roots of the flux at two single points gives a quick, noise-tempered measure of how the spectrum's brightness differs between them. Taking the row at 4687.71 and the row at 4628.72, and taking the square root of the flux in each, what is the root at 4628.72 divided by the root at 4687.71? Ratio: 1.02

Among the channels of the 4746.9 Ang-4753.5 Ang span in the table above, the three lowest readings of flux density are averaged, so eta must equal 2.29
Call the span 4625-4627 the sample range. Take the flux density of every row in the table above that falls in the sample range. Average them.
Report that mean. 2.94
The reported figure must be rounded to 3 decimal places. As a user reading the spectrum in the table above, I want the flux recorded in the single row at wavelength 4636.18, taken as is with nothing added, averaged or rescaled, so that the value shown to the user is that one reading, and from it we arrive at 2.429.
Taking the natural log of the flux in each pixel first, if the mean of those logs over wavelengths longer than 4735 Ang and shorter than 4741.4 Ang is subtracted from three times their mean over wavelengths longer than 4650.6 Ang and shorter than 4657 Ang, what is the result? 1.82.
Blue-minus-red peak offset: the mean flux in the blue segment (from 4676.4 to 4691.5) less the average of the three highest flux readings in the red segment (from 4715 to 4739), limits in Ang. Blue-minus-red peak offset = -0.21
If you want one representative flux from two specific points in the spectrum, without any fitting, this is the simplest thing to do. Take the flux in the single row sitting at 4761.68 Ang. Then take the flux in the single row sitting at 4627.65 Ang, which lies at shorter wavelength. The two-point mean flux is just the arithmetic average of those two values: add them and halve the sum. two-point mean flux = 2.40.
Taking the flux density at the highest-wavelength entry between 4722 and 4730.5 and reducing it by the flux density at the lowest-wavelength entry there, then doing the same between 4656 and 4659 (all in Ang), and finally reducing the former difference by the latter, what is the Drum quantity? -0.42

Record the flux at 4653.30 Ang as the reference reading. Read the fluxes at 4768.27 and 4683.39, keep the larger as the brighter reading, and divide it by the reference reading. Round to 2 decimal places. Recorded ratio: 1.05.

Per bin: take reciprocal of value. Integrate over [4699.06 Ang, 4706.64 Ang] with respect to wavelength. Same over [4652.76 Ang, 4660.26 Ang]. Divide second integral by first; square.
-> 0.87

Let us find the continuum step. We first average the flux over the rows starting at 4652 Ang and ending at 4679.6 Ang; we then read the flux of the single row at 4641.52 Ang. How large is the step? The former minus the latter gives 0.29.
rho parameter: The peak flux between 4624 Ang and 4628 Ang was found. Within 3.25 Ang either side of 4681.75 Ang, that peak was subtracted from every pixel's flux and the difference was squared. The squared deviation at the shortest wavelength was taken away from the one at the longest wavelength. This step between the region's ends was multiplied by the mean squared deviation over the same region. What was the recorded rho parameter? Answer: -0.19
